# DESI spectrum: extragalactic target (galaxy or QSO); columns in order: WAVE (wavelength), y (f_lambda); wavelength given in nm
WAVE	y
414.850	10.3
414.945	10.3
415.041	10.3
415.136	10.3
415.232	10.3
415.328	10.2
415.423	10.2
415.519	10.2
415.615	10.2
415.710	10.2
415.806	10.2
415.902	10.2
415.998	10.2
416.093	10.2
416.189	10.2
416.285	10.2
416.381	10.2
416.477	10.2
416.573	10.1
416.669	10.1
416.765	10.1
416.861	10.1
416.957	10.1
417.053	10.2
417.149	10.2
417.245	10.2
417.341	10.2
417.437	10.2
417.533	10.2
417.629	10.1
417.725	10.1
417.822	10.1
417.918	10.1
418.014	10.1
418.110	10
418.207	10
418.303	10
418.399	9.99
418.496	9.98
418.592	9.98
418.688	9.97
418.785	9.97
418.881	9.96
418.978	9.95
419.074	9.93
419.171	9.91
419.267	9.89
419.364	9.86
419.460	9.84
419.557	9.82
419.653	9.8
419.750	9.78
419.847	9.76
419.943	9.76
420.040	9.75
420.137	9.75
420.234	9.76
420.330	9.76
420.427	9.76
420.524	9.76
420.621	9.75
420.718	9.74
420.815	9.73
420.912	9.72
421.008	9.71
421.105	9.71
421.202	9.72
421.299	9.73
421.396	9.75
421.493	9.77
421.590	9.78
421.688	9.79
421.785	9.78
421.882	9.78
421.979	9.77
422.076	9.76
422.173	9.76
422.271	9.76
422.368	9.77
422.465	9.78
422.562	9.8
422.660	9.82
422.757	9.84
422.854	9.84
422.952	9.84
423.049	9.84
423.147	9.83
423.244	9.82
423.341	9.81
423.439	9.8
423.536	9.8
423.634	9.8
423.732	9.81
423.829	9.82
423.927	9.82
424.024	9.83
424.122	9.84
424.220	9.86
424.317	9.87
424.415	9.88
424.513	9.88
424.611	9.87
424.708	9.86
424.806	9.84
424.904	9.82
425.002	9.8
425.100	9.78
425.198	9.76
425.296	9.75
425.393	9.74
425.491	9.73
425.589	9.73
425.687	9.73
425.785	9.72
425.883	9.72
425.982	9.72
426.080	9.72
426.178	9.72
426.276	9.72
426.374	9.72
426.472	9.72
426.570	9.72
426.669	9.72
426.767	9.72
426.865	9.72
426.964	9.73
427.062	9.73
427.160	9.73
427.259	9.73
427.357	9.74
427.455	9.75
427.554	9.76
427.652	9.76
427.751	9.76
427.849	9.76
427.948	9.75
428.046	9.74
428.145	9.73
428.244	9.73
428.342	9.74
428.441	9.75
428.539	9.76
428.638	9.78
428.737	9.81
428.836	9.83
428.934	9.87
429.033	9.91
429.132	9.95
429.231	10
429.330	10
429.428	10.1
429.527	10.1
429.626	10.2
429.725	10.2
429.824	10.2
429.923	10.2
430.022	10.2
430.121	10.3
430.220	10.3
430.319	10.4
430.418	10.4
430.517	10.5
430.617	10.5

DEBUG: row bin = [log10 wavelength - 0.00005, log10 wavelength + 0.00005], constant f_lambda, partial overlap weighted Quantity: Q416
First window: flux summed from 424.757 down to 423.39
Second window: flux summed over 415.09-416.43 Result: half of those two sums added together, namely 140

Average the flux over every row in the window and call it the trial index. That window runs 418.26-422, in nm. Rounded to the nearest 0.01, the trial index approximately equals 9.82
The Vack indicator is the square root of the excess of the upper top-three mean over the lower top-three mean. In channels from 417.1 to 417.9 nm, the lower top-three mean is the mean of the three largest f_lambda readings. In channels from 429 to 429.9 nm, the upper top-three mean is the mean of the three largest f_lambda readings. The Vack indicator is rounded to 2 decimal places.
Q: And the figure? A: 0.00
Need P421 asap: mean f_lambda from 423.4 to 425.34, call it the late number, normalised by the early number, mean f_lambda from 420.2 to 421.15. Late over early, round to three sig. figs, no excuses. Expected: 1.01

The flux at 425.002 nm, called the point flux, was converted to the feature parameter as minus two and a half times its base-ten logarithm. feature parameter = -2.48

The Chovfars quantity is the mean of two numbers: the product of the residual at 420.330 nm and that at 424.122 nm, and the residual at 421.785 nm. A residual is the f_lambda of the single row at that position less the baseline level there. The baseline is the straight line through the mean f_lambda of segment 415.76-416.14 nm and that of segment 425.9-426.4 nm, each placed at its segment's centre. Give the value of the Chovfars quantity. -0.076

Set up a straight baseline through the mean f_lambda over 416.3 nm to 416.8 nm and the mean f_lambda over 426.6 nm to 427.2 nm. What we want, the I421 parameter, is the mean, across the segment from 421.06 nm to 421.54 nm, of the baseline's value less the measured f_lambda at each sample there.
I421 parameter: 0.21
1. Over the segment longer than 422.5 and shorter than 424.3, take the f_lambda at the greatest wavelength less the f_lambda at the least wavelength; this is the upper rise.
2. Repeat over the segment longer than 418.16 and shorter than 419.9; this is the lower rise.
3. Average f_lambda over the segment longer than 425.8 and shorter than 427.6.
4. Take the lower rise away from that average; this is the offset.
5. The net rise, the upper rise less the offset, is -9.9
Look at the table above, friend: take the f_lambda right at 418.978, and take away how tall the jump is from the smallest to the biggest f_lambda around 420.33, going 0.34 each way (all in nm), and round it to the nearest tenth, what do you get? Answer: 9.9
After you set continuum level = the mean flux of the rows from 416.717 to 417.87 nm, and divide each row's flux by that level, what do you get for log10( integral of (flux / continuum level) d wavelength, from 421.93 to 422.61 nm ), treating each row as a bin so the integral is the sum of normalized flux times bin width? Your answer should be -0.184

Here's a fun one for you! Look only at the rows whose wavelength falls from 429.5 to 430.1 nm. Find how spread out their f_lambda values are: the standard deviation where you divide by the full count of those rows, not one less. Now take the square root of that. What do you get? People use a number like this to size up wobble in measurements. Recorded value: 0.19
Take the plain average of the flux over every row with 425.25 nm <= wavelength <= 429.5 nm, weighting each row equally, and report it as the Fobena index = 9.8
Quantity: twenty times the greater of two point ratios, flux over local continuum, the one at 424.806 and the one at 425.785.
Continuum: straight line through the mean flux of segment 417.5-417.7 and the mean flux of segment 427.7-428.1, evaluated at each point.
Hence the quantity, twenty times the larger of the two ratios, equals 19.94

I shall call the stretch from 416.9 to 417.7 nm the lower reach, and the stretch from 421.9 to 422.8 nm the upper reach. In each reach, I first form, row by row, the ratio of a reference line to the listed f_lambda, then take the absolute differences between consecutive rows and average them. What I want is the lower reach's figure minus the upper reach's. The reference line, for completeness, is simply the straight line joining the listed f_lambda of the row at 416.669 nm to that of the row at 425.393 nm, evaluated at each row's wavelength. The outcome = 0.0016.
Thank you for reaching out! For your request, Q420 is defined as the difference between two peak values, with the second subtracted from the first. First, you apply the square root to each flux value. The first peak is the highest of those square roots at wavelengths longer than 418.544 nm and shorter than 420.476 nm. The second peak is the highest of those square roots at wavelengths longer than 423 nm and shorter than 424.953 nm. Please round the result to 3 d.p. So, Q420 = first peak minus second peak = 0.016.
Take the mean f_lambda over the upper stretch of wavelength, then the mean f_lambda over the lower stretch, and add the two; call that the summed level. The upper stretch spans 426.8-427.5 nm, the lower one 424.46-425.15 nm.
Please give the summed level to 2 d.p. 19.57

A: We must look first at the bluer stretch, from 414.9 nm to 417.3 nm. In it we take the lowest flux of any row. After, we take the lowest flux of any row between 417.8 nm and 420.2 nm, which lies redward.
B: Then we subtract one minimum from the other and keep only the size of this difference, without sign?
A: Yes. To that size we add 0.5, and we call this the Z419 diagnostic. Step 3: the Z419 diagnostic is 0.850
